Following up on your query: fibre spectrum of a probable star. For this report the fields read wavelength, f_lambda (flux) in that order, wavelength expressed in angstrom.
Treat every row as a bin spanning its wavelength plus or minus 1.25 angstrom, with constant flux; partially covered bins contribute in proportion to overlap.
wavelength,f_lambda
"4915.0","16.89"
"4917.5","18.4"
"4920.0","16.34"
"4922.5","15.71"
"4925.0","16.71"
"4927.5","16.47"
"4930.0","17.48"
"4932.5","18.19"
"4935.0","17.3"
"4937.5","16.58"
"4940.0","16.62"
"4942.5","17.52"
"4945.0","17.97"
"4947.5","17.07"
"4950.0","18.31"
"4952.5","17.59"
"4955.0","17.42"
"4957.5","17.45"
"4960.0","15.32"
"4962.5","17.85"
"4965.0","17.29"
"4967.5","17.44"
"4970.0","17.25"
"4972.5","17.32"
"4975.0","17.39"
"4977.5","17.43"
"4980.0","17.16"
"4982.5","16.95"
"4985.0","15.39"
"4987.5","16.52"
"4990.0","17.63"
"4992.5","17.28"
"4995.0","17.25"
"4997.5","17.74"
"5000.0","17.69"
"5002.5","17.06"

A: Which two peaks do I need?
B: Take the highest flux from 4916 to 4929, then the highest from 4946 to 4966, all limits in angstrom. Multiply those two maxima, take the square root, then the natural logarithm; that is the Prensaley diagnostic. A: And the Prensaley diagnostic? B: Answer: 2.91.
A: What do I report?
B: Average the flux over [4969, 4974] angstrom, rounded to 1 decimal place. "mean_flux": 17.3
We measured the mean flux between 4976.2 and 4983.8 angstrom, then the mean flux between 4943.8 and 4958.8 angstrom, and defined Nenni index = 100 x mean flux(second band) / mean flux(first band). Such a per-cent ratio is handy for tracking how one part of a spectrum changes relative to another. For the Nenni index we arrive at 103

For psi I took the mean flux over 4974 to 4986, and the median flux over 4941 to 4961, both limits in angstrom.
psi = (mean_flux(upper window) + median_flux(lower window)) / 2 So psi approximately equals 17.2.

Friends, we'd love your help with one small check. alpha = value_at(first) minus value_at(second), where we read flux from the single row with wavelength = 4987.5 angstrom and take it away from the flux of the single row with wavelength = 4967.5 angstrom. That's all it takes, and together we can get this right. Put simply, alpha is 0.9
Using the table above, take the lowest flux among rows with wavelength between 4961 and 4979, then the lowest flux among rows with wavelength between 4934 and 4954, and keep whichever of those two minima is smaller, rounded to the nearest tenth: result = 16.6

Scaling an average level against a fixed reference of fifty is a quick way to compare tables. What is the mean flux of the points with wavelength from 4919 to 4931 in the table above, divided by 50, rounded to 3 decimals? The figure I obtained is 0.331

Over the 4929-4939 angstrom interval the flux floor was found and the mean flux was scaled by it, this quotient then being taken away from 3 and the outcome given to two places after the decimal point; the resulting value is 1.95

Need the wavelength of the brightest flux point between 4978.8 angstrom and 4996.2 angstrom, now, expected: 4990.0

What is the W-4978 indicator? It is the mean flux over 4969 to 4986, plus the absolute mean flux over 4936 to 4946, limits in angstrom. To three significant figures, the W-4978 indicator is 34.2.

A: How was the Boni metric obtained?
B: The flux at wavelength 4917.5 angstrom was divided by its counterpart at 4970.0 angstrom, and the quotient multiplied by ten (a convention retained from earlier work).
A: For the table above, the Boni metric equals 10.7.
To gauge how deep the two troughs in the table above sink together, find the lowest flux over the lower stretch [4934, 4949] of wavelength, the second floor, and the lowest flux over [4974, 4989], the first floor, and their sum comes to 32.0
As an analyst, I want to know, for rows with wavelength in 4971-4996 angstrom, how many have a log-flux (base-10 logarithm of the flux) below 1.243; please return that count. 9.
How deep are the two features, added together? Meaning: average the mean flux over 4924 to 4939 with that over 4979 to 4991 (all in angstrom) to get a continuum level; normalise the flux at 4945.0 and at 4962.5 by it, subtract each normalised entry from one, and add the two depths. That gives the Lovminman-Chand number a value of -0.12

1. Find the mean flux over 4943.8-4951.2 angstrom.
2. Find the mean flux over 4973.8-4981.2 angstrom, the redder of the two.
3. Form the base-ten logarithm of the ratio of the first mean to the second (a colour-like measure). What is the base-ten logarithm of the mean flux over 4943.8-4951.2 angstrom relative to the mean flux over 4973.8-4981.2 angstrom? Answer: 0.011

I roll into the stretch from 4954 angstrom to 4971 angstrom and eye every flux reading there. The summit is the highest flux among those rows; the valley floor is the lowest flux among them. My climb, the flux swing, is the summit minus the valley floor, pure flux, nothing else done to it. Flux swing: 2.5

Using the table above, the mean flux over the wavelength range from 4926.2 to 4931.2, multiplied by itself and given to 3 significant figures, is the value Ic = 288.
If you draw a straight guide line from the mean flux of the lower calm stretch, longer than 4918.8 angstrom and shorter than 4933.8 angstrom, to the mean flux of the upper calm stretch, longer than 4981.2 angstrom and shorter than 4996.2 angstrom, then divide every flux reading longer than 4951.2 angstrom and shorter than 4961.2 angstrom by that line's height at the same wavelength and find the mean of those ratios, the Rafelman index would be 1.01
